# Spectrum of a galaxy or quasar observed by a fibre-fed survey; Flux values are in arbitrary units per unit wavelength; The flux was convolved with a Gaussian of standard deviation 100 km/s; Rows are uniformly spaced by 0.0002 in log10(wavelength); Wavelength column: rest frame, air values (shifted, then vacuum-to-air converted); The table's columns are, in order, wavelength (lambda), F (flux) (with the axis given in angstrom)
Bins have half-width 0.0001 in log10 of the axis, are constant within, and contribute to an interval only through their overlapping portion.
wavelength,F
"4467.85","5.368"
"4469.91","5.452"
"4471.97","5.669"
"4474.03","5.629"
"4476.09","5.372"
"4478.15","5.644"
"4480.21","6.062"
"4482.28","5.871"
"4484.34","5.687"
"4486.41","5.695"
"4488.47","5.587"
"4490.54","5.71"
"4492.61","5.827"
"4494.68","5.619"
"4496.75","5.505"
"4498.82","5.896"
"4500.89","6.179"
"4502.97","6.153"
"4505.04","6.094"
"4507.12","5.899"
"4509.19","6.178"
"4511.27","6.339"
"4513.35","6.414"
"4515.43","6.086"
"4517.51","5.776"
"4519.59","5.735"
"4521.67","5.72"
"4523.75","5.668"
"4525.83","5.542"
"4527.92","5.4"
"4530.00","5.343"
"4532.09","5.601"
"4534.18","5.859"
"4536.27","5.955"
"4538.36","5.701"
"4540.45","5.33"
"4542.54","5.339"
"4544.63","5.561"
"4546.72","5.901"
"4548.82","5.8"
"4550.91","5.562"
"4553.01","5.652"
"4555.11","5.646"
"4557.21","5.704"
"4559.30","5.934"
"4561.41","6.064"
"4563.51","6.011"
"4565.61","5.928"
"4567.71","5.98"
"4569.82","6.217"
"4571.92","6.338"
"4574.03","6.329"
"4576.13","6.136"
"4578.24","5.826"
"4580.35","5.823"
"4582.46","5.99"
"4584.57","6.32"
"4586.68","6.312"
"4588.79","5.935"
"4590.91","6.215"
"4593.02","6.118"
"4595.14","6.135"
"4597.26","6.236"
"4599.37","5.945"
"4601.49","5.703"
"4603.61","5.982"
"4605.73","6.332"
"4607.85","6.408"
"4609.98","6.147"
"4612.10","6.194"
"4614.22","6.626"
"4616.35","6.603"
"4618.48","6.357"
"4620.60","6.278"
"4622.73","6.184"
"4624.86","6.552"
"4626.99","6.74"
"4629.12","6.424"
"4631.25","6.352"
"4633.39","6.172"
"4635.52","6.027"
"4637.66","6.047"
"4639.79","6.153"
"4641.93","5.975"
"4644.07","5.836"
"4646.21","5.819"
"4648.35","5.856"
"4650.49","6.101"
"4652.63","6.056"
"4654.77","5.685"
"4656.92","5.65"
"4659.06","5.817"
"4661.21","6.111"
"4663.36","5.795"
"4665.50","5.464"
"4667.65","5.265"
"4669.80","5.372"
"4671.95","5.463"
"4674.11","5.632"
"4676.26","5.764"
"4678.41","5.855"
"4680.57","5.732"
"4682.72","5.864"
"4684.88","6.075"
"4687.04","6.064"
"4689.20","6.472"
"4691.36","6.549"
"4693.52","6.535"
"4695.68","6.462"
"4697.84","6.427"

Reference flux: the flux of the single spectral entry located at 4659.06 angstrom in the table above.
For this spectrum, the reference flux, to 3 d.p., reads 5.817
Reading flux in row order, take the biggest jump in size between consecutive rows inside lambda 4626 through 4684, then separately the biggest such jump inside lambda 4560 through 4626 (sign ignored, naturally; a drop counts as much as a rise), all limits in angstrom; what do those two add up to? 0.80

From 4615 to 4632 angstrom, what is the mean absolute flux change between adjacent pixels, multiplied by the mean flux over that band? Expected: 1.3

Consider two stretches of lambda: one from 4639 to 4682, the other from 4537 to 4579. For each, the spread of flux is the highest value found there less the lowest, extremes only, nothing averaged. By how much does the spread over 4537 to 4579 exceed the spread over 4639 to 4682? 0.12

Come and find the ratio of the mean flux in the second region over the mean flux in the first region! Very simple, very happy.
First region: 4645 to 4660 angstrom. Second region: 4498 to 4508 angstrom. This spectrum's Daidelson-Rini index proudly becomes 1.032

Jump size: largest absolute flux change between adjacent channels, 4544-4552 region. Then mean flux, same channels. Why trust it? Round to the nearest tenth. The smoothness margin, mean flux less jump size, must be 5.4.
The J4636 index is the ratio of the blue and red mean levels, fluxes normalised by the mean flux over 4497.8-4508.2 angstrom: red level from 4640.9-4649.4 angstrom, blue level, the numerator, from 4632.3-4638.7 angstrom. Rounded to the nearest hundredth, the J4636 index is 1.04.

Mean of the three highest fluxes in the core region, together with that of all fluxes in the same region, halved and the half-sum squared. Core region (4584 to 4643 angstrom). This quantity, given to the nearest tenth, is 41.5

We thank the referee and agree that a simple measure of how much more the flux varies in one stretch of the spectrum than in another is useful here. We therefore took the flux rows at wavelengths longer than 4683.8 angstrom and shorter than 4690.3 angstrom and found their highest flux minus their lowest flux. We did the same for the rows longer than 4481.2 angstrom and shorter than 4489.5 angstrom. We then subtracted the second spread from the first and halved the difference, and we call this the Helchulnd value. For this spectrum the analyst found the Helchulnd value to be 0.062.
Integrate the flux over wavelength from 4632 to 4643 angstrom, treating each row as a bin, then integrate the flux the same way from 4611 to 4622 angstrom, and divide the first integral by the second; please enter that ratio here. 0.95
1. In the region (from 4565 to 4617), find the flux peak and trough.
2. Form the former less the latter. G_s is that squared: 0.85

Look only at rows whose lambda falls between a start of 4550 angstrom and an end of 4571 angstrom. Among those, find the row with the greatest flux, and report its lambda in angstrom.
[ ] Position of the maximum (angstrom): 4569.82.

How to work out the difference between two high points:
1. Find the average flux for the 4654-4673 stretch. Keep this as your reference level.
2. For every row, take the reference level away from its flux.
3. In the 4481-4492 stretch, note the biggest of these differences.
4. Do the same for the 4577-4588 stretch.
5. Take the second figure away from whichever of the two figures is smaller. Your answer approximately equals -0.45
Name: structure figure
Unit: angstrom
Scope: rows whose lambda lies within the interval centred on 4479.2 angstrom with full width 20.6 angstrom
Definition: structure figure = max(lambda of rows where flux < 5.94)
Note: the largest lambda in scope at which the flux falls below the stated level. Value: 4488.47 angstrom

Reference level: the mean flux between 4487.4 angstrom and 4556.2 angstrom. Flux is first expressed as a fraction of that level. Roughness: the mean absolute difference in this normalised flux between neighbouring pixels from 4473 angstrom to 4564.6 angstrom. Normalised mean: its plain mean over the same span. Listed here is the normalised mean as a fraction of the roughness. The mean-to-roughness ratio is 34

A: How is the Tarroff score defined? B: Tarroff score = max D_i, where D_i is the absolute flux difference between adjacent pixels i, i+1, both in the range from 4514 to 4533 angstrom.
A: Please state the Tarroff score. 0.31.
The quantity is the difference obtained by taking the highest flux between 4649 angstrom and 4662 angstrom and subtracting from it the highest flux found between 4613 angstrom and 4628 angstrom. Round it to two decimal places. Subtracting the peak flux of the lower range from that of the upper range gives -0.63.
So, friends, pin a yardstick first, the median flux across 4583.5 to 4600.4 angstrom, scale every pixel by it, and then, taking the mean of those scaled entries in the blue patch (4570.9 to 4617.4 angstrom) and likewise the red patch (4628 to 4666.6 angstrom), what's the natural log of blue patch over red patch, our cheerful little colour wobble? 0.033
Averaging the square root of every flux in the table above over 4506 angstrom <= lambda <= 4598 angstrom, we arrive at 2.43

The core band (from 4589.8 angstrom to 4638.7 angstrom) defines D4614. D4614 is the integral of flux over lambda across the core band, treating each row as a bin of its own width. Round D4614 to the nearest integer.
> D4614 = 306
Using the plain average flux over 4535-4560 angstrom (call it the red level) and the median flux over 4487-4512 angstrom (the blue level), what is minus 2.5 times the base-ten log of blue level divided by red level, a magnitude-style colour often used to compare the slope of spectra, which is -0.042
